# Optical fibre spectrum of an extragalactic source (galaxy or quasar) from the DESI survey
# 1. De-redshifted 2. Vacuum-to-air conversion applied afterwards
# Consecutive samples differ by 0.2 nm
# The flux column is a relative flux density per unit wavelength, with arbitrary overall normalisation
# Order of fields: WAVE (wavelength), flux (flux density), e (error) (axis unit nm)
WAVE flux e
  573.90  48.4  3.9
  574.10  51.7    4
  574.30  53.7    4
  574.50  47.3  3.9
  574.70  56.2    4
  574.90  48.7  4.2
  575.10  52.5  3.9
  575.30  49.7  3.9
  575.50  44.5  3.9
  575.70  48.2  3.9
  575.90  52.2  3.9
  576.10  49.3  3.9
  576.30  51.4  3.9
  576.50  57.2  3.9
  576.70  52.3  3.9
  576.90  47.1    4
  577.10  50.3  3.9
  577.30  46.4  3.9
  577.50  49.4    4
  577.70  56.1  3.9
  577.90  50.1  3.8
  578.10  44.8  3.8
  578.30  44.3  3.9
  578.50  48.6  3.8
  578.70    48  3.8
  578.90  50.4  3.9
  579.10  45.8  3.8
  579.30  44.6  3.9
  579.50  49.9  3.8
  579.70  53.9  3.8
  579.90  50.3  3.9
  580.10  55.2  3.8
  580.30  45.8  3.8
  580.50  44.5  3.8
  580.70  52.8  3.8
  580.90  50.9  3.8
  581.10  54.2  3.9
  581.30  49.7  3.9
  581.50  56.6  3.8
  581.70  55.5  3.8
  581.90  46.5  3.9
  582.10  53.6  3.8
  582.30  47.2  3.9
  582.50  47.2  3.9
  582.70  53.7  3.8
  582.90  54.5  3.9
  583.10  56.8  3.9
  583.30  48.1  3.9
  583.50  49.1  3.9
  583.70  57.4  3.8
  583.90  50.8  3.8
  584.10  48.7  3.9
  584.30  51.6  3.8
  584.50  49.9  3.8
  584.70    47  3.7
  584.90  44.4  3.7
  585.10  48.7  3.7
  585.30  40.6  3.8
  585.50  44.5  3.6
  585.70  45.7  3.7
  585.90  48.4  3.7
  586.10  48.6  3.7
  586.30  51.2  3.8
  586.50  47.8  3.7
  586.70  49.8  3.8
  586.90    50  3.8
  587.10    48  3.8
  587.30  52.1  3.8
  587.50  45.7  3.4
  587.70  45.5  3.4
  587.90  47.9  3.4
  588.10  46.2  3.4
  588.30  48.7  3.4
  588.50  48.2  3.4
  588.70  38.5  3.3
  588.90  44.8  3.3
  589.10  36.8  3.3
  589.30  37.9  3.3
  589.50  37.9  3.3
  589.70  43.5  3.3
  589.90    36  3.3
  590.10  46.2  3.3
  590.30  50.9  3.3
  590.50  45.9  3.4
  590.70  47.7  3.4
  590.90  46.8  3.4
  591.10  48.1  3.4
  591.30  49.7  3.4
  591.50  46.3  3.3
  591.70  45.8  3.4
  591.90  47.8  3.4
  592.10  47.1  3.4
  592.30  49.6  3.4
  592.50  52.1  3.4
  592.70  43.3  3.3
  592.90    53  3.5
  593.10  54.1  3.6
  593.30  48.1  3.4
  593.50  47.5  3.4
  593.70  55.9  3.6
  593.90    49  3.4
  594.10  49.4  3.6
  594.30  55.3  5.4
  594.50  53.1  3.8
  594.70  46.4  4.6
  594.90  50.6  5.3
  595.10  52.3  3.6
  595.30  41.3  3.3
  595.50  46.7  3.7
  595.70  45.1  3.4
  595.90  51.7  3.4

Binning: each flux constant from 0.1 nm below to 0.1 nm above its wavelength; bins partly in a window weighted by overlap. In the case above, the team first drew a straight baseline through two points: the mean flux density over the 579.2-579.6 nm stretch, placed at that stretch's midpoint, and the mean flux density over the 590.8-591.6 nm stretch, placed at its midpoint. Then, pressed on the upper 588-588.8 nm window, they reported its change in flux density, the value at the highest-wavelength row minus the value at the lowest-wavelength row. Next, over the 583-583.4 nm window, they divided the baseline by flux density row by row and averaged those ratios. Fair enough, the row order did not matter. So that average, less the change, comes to 9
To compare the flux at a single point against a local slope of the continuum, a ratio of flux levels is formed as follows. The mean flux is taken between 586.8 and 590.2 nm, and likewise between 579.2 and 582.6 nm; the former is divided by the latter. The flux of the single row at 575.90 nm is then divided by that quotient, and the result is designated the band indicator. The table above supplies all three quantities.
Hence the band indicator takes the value 59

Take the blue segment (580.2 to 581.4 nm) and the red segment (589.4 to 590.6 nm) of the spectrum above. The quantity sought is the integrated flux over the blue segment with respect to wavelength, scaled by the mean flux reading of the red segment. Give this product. 2586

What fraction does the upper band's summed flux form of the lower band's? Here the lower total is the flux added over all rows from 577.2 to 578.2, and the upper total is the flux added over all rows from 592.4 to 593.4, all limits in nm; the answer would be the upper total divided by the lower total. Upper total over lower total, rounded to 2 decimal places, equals 1.02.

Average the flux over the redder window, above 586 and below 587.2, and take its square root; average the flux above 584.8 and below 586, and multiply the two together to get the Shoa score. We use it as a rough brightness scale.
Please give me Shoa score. 318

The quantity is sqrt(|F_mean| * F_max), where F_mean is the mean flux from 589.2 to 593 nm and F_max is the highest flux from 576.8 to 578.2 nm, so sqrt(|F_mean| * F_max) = 50.8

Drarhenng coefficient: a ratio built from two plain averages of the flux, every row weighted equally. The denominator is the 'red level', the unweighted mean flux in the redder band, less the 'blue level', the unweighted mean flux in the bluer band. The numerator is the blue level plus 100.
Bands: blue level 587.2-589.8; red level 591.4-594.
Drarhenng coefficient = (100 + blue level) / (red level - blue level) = 28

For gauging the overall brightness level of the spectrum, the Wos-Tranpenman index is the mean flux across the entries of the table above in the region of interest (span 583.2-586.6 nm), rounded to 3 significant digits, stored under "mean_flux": 48.4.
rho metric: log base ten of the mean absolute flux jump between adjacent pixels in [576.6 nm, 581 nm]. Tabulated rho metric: 0.610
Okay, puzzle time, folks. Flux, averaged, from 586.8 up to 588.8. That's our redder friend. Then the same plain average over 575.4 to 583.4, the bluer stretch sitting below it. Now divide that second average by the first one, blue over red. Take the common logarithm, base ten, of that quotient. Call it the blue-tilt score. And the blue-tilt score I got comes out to 0.028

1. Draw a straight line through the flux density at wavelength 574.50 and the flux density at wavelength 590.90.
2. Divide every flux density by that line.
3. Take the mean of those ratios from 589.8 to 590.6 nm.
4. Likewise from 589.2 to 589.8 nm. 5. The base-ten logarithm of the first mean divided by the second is 0.051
